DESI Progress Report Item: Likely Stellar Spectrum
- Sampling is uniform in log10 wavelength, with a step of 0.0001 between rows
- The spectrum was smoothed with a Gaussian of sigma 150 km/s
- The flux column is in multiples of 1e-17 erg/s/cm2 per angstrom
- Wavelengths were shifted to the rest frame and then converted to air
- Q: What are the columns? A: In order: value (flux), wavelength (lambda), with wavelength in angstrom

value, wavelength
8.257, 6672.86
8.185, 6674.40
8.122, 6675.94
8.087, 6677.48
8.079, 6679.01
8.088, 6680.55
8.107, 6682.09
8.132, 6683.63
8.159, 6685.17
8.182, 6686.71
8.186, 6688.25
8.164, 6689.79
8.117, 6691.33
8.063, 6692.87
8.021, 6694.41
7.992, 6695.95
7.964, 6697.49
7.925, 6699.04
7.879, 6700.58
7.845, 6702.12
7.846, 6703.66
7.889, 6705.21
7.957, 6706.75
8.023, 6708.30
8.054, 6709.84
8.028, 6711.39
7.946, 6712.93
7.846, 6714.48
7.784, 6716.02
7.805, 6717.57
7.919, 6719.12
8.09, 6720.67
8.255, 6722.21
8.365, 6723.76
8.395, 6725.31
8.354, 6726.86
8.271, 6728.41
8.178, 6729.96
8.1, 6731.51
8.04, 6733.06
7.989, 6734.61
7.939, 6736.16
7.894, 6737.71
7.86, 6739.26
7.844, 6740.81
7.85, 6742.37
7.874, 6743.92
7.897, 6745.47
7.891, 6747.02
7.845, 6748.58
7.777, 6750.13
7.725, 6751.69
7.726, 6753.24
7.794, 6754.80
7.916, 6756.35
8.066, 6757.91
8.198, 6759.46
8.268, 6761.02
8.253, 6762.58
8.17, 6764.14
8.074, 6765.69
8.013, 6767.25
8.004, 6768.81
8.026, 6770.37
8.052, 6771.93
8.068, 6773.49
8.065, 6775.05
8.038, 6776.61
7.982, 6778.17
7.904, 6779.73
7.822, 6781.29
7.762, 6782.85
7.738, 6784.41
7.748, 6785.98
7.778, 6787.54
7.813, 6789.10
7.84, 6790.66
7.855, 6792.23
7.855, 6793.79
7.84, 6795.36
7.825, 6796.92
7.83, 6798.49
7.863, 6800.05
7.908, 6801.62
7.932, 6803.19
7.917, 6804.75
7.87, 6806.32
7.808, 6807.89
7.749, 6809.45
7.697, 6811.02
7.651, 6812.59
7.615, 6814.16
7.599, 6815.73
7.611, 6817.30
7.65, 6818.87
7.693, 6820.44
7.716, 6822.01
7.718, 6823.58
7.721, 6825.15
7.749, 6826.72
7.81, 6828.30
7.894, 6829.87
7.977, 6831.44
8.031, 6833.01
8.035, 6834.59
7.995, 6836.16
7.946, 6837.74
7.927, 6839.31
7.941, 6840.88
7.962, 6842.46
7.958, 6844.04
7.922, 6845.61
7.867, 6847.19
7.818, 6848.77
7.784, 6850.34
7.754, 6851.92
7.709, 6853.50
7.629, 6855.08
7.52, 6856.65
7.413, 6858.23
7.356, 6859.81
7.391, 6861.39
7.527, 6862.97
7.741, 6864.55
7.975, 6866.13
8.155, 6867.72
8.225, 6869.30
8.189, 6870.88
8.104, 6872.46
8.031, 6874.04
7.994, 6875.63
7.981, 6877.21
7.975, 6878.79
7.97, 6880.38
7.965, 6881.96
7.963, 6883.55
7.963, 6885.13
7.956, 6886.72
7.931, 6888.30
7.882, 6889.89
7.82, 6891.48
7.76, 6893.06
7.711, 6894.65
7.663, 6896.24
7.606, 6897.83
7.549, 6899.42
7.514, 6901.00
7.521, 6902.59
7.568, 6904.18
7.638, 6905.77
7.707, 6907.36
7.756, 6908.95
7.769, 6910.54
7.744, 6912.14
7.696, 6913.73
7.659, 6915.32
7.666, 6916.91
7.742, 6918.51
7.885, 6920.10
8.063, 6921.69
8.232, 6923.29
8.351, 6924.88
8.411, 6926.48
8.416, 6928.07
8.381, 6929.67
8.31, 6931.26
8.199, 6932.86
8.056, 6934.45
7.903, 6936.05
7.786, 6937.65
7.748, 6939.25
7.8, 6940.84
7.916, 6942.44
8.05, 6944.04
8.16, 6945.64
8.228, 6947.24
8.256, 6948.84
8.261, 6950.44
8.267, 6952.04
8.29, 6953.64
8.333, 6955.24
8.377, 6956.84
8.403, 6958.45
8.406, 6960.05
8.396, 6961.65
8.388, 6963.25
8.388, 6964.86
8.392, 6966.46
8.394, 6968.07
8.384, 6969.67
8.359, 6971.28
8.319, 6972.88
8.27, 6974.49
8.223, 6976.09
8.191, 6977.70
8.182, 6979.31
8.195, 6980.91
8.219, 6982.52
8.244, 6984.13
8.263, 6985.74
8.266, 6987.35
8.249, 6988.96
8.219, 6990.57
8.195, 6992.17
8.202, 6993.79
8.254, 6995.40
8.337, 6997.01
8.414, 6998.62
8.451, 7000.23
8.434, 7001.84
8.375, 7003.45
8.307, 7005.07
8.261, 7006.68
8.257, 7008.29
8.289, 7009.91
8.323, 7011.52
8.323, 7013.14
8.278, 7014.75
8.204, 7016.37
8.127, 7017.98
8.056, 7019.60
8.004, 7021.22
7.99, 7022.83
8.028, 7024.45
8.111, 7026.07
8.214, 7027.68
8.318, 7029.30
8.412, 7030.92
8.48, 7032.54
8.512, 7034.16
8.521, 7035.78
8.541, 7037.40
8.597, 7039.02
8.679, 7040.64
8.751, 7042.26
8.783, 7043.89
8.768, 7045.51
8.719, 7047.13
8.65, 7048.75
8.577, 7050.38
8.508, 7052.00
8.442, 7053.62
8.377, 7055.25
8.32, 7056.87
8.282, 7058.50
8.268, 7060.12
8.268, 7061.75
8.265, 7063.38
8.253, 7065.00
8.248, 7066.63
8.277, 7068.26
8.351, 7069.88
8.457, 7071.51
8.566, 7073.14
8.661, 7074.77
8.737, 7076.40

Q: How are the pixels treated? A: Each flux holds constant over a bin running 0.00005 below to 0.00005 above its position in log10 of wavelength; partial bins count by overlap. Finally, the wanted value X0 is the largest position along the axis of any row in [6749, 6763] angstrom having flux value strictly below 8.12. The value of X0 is 6757.91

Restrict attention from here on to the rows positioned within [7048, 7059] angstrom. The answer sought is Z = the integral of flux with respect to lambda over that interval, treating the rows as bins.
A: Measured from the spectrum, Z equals 93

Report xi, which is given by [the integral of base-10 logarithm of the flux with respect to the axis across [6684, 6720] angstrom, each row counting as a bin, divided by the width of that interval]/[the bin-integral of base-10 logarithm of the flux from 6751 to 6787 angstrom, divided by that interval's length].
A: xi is 1.00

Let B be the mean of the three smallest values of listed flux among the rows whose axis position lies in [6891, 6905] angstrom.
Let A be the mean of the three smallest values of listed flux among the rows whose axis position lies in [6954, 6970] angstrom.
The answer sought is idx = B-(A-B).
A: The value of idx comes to 6.7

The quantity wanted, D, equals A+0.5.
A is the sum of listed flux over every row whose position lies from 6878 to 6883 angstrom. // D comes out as 24.4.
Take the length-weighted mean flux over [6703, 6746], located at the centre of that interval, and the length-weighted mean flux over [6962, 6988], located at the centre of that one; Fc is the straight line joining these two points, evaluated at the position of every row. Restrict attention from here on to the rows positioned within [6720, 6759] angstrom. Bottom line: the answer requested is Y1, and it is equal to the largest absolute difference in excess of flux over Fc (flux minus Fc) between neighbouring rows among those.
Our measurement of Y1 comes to 0.16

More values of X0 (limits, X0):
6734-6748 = 6747.02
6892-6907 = 6905.77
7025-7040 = 7026.07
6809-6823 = 6822.01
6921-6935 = 6934.45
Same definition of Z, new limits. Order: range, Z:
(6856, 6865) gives 67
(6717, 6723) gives 48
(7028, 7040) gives 102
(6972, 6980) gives 66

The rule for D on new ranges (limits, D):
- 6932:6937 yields 24.7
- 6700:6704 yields 24.1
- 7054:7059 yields 25.5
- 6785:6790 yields 23.8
